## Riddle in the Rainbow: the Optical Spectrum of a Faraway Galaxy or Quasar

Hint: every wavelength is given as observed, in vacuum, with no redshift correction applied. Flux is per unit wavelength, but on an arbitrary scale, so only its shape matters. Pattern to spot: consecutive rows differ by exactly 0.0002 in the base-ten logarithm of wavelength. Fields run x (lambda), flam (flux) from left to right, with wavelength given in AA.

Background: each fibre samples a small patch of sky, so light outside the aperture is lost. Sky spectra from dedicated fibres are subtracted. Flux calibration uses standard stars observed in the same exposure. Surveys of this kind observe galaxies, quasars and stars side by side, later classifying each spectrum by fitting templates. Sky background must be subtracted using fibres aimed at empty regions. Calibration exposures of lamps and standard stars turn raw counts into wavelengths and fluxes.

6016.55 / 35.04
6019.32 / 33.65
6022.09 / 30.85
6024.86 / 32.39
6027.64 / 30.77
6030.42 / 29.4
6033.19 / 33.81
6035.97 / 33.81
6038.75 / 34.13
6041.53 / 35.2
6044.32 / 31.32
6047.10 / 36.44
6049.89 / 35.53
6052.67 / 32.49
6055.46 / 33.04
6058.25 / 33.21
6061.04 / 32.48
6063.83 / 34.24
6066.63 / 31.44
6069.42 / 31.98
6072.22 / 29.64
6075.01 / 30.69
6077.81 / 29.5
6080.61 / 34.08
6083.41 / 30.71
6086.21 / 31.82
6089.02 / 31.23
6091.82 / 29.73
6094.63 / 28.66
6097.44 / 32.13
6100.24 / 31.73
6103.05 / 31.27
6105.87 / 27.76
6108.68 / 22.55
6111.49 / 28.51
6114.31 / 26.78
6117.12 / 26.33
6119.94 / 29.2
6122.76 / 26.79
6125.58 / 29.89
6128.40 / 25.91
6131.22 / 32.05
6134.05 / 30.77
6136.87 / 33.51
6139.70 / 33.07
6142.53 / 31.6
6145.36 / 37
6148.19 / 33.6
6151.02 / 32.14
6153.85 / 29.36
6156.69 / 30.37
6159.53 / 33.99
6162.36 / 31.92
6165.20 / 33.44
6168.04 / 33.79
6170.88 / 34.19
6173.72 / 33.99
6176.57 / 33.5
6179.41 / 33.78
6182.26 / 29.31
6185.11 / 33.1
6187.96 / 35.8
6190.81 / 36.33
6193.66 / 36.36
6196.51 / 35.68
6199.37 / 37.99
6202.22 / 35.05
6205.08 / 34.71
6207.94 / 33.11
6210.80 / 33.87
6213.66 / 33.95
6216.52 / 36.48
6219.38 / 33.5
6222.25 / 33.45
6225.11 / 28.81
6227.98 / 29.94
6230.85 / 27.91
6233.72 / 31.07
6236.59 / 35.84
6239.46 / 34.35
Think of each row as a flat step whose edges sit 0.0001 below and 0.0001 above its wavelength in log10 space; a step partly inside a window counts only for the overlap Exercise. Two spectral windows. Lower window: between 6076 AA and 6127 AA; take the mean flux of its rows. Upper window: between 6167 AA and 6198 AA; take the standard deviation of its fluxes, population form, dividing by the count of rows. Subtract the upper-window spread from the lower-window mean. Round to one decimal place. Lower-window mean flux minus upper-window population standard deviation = 27.5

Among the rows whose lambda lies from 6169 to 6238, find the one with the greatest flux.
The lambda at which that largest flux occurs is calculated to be 6199.37 AA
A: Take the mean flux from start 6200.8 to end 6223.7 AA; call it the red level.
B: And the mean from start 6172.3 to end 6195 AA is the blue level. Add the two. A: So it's 68.3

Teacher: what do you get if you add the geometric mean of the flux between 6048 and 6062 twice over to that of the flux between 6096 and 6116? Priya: 95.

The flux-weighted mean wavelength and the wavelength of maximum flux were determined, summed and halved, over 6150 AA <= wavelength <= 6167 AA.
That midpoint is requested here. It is 6158.9 AA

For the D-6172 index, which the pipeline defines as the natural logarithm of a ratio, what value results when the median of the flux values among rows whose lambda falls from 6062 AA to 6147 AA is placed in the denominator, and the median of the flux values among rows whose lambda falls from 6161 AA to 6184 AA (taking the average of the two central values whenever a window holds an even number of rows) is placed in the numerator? 0.090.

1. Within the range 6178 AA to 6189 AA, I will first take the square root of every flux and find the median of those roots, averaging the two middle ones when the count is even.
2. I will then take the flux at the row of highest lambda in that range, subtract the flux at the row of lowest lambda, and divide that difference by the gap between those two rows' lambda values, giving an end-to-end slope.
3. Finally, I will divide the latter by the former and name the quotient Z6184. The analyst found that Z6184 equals 0.041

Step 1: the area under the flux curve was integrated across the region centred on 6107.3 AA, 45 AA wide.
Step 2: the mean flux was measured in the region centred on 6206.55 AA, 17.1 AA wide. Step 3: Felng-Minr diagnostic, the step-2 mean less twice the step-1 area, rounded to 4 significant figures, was -2554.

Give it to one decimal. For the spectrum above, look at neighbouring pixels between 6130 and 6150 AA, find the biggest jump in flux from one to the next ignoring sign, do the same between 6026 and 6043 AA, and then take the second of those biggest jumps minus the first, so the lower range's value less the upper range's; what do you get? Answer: -1.0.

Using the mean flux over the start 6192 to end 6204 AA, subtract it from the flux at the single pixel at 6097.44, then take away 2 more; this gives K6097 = -6.1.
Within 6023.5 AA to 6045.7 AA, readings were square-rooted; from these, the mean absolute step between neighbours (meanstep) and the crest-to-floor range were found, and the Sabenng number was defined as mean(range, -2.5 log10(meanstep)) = 1.25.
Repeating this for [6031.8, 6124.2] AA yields 1.57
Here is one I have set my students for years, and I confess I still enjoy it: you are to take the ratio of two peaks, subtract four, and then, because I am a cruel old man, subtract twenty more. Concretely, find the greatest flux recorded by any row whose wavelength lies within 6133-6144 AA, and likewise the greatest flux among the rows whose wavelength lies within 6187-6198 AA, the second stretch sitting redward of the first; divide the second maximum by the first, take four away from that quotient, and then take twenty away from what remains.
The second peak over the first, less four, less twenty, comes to -22.9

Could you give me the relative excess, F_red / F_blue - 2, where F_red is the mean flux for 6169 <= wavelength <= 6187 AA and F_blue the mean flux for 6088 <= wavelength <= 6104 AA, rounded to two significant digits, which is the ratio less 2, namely -0.93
